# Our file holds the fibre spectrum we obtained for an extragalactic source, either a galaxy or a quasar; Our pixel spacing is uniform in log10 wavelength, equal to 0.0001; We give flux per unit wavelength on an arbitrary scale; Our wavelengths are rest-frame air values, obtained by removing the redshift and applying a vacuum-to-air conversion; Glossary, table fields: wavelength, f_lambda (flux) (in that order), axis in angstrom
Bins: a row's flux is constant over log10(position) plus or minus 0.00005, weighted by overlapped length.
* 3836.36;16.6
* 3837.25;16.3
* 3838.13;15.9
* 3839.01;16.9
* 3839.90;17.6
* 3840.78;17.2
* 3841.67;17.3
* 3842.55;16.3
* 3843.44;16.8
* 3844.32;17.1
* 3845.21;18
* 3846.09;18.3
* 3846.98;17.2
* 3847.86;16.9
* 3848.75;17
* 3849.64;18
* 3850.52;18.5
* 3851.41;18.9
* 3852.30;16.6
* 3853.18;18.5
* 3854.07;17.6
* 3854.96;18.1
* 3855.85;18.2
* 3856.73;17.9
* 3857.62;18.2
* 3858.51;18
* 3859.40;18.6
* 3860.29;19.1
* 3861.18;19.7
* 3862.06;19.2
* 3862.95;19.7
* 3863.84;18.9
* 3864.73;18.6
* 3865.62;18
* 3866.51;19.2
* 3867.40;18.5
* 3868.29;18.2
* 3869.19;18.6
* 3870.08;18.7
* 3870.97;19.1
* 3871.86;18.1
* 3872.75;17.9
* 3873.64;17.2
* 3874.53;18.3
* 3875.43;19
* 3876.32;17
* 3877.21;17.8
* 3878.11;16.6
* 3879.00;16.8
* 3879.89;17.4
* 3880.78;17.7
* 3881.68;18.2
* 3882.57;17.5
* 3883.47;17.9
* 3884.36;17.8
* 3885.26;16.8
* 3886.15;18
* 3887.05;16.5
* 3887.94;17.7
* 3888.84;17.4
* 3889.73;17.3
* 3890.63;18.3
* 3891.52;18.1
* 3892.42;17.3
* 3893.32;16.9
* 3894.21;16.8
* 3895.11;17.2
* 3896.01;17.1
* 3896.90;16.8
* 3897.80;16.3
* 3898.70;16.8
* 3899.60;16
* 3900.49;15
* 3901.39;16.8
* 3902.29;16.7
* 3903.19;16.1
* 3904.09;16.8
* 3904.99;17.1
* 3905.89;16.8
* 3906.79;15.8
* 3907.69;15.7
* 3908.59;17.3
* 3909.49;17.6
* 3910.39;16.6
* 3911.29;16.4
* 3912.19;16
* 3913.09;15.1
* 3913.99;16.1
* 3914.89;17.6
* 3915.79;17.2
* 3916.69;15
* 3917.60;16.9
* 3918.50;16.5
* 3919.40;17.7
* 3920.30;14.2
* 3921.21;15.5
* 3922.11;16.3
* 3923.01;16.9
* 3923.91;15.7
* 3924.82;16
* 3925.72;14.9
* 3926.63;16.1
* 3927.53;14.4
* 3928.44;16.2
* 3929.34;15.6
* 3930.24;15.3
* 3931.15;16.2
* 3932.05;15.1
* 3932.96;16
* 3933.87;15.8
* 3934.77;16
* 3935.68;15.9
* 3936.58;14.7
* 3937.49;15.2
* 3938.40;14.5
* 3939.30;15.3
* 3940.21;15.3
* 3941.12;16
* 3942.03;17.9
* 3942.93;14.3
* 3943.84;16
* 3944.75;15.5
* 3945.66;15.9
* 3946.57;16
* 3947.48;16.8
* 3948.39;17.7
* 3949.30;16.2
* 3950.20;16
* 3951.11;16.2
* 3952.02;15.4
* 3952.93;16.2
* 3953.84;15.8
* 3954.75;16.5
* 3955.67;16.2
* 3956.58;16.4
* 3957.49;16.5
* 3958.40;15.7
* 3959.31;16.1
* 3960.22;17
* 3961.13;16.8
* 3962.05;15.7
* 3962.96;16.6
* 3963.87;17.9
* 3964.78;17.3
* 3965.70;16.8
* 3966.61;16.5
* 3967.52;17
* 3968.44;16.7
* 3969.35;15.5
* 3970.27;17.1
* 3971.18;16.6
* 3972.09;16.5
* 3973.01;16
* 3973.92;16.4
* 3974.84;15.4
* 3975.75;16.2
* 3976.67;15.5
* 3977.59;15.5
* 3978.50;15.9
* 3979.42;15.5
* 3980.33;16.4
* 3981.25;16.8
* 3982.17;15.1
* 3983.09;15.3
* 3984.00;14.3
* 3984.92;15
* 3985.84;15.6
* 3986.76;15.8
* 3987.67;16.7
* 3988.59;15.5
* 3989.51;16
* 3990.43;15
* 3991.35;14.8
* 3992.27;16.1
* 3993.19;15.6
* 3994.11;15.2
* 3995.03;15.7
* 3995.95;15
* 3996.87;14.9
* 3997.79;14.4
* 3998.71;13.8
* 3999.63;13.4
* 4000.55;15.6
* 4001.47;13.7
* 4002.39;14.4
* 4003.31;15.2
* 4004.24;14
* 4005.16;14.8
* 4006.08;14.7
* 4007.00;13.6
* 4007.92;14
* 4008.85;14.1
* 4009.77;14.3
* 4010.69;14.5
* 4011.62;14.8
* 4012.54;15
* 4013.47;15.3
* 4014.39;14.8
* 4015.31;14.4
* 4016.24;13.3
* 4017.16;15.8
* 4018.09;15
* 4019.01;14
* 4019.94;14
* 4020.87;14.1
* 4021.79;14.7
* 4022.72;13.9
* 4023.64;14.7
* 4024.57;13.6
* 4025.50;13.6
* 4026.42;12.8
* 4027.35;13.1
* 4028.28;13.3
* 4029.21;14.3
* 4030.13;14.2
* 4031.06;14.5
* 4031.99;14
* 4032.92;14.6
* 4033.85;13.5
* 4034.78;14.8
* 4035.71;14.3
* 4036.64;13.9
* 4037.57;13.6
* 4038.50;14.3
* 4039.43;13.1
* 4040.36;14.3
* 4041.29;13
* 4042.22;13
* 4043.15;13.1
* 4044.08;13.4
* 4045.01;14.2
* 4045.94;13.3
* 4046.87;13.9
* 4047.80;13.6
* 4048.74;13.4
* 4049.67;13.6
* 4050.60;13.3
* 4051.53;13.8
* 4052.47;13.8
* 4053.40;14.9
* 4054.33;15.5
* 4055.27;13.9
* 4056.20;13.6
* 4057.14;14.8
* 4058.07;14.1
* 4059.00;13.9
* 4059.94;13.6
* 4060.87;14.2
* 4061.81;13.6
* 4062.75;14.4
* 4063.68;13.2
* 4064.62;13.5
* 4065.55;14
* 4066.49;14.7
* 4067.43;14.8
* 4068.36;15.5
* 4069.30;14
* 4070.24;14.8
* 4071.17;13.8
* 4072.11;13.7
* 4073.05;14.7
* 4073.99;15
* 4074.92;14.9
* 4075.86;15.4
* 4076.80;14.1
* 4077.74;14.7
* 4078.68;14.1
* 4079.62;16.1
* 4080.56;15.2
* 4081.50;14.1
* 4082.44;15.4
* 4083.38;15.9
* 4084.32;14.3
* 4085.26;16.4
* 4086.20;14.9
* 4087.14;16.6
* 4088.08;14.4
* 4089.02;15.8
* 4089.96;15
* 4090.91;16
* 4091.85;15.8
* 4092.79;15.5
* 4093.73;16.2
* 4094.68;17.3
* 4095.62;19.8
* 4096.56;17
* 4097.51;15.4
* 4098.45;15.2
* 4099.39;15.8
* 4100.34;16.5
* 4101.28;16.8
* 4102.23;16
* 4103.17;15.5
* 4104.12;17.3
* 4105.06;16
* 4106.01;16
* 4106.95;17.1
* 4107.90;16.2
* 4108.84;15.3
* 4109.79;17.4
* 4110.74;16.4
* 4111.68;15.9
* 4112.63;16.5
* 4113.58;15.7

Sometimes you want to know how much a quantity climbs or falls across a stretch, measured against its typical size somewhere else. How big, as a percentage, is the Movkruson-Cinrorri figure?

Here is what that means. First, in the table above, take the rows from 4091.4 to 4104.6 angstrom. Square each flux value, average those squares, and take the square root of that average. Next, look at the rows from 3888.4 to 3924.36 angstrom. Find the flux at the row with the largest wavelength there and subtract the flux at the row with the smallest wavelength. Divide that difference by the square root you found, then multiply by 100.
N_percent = -10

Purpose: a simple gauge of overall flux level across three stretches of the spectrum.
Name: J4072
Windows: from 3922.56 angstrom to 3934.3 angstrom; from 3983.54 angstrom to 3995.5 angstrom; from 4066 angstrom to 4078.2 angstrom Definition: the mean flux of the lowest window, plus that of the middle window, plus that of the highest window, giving 45.8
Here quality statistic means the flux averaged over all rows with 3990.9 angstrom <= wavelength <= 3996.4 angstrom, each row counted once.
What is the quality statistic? 15.40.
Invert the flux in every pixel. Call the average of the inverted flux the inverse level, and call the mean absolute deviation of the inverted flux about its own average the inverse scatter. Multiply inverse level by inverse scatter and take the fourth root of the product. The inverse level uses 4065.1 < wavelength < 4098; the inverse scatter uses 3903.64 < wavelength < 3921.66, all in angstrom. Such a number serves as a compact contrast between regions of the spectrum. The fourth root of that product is 0.118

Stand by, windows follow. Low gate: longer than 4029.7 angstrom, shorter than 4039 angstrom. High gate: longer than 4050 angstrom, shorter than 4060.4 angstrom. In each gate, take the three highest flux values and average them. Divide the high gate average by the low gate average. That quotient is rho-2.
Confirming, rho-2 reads 1.03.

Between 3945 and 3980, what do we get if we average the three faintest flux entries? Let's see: 15.4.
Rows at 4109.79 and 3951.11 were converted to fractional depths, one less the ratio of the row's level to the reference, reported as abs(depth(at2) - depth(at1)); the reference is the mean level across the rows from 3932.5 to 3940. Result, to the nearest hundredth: 0.08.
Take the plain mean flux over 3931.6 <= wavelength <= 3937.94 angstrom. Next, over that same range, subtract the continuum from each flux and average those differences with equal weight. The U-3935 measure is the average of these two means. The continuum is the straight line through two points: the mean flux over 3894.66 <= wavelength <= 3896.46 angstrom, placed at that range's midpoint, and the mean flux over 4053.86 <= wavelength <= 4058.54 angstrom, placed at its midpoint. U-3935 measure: 7.3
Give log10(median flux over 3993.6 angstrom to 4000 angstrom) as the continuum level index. 1.17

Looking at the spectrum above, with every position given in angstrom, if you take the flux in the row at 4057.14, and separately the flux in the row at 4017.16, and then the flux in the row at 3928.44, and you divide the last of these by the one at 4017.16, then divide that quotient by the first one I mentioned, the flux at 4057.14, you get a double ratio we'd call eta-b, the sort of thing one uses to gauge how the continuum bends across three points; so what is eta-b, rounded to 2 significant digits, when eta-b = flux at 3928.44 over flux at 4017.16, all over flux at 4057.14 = 0.069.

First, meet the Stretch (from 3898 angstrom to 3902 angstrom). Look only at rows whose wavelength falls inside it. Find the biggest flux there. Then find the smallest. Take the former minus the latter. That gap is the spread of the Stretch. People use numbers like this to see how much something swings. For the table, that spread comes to 1.8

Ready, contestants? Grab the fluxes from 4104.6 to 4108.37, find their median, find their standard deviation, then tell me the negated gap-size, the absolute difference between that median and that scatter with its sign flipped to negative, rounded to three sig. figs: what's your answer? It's -15.6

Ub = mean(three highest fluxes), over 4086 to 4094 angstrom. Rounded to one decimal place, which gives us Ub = 16.3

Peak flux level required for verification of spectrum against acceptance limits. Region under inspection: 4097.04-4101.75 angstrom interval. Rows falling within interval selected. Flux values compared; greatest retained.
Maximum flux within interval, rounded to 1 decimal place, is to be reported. 16.8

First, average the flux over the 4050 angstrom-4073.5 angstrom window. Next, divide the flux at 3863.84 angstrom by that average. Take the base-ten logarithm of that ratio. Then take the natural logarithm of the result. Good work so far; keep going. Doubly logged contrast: -2.1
